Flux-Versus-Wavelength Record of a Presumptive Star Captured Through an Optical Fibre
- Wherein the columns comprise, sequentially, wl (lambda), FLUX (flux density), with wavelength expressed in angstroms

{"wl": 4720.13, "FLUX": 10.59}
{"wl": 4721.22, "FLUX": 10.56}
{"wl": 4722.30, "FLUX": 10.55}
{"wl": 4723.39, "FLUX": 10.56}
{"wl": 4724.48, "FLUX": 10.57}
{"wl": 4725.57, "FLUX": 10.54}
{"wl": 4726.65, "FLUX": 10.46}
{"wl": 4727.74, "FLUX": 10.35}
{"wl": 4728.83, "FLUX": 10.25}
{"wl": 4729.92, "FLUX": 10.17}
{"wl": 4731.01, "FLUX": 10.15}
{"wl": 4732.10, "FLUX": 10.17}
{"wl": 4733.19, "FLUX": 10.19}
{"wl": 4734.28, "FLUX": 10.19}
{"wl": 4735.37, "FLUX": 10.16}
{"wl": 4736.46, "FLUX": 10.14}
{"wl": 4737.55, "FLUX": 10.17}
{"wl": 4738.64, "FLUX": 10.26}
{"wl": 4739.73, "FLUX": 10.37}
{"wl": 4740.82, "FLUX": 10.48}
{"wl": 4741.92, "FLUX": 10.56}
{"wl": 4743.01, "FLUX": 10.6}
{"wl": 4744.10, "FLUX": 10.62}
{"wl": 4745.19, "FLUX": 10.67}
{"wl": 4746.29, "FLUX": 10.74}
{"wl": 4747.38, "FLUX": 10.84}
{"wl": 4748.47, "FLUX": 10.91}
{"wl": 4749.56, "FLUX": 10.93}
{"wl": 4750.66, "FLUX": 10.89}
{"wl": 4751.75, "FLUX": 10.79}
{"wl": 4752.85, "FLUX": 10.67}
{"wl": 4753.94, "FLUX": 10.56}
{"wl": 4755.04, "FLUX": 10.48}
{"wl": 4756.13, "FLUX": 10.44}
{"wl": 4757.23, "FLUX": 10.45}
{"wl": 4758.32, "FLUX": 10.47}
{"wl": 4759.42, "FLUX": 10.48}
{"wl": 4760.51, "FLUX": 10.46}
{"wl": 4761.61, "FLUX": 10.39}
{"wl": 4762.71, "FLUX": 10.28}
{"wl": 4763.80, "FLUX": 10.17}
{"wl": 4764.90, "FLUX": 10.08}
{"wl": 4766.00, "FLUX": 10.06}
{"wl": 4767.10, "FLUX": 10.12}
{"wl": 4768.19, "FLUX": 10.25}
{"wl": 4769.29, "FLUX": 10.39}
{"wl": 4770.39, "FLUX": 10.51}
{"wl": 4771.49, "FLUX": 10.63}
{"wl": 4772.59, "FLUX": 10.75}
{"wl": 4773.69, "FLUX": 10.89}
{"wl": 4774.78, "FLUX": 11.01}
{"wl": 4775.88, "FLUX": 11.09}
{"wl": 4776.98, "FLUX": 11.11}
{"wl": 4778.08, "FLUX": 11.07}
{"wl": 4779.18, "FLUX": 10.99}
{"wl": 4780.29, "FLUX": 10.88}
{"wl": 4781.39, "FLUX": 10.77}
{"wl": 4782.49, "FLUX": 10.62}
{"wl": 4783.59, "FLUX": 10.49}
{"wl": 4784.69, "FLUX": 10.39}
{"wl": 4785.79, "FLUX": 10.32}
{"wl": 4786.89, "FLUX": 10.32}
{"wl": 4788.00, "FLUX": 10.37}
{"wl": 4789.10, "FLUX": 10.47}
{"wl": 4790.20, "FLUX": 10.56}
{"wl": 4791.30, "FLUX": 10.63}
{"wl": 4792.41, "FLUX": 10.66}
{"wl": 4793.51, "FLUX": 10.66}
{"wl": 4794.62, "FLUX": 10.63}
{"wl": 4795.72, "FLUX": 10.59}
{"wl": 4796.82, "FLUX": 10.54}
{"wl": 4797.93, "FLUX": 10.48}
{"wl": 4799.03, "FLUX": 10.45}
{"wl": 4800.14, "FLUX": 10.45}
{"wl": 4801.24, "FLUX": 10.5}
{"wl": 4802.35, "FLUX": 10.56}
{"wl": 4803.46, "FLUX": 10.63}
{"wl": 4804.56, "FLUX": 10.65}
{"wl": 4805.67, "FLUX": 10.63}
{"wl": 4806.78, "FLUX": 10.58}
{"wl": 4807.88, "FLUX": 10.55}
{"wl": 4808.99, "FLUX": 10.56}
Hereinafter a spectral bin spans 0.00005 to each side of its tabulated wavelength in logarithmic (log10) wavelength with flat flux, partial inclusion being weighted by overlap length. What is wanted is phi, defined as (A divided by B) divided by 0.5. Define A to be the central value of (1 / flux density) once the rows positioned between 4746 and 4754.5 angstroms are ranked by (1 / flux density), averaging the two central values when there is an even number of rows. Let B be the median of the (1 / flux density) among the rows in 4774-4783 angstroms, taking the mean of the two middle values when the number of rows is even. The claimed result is 2.03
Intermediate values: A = 0.0925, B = 0.091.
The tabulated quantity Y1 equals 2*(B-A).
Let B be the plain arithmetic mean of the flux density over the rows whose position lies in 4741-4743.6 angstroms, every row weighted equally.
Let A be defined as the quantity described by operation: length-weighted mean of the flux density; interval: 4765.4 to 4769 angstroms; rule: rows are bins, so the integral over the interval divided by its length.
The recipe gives 0.8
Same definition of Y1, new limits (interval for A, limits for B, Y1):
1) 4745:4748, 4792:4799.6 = -0.4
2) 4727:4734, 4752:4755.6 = 0.7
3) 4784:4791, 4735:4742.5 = -0.2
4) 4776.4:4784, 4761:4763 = -1.0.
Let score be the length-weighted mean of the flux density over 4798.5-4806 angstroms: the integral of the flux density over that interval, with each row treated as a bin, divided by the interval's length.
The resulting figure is 10.5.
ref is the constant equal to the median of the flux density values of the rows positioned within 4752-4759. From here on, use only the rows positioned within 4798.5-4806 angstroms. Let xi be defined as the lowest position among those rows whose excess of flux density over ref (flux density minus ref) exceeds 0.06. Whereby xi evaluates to 4802.35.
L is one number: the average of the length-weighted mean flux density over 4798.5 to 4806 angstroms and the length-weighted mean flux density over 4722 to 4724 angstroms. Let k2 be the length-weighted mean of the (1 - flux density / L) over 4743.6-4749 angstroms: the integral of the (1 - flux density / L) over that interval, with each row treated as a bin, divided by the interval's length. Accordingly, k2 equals -0.021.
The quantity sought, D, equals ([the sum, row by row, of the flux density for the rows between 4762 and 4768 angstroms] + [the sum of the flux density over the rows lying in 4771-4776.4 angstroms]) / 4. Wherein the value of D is 26.27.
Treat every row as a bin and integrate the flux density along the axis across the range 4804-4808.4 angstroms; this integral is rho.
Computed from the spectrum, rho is 46.7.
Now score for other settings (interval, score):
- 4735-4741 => 10.3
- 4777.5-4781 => 10.9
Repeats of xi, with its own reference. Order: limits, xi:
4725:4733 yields 4725.57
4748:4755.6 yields 4748.47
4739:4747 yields 4741.92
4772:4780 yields 4772.59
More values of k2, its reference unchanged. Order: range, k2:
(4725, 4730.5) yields 0.017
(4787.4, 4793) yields 0.000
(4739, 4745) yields 0.001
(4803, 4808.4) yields -0.007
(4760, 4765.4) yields 0.025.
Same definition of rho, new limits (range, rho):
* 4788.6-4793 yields 46.6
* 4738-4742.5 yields 46.8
